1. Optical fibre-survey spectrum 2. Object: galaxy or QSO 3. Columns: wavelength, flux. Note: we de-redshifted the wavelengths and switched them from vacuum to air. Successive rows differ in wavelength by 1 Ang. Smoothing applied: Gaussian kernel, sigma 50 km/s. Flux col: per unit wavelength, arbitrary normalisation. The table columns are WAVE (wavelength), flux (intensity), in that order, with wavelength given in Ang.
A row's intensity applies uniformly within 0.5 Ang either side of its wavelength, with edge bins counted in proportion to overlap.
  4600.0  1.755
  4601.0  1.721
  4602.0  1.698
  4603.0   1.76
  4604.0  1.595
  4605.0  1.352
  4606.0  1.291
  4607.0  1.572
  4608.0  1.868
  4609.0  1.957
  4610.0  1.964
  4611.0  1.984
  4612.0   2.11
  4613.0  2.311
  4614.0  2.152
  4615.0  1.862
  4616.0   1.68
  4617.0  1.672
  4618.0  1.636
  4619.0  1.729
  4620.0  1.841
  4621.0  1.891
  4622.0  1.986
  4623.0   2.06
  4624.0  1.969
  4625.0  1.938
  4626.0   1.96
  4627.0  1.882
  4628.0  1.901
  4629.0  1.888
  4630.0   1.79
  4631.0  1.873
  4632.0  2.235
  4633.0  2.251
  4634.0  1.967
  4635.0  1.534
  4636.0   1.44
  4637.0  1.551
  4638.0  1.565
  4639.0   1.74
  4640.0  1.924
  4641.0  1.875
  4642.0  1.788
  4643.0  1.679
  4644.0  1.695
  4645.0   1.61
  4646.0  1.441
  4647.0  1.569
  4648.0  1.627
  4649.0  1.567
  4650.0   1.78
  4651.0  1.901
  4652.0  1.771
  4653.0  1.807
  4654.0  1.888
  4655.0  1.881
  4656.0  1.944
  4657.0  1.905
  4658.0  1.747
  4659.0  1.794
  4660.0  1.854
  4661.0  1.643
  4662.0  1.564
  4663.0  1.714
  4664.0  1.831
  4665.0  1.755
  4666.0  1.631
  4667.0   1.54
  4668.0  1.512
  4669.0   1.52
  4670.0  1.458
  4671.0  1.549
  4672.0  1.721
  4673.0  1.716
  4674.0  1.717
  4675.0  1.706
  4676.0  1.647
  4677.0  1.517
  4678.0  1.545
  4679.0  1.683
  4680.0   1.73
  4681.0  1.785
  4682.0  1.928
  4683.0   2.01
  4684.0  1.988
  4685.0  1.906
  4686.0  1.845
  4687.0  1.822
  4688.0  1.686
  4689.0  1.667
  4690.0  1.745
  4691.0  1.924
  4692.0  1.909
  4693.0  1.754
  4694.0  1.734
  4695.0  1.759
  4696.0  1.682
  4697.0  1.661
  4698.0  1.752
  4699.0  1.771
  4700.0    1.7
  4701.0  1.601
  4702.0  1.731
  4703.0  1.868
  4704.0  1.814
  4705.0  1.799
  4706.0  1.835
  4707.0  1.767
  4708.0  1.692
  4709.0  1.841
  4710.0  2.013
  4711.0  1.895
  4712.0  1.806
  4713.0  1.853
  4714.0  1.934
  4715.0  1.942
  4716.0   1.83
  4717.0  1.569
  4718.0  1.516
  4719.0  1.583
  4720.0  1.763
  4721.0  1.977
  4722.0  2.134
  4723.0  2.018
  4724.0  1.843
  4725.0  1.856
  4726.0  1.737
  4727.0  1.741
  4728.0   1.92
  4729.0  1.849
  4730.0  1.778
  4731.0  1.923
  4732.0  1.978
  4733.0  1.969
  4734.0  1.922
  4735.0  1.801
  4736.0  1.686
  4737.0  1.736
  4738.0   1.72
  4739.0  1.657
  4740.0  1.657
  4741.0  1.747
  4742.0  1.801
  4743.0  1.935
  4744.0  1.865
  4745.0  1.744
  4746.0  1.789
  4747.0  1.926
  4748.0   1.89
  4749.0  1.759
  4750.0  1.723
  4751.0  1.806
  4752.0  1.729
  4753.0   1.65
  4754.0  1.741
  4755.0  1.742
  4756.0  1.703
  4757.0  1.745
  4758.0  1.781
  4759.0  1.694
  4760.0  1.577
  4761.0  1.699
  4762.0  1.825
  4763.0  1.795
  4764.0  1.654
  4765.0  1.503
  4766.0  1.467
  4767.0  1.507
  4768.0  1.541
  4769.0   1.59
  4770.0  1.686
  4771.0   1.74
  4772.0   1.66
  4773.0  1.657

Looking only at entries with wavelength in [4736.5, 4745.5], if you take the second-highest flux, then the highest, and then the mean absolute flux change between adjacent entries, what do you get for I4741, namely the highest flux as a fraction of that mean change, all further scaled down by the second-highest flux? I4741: 15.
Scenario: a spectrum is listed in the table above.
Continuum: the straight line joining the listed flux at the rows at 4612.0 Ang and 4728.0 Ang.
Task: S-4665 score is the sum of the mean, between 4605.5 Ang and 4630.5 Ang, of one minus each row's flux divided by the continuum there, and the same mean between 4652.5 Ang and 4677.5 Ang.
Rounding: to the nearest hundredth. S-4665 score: 0.27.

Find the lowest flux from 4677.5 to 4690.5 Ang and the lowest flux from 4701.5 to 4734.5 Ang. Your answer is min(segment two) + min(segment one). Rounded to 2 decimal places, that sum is 3.06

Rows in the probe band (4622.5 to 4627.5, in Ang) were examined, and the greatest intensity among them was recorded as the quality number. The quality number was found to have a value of 2.06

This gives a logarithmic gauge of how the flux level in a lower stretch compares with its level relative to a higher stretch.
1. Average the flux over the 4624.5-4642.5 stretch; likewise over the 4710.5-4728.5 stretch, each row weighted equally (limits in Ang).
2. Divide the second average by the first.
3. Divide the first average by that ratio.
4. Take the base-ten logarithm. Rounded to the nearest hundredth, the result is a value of 0.27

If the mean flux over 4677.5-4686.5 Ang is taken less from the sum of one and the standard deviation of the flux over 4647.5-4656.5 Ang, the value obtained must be -0.70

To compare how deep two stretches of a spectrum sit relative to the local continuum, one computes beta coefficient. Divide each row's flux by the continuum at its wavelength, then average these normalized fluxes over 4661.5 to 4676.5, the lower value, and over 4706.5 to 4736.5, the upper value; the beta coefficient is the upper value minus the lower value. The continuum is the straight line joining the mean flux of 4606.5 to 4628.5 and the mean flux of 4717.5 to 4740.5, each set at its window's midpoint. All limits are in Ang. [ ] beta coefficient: 0.13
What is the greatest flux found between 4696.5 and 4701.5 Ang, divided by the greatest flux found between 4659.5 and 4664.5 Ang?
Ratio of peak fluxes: 0.96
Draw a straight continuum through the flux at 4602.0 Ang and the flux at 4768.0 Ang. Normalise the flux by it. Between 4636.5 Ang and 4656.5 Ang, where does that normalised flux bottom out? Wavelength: 4646.0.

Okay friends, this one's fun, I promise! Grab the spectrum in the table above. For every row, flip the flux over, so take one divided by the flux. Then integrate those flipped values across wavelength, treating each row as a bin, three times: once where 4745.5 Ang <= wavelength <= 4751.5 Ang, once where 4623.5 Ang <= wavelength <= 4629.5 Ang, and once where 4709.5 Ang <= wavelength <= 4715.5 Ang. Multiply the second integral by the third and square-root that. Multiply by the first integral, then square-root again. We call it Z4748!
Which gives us 3.22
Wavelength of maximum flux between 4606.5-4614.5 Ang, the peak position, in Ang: 4613.0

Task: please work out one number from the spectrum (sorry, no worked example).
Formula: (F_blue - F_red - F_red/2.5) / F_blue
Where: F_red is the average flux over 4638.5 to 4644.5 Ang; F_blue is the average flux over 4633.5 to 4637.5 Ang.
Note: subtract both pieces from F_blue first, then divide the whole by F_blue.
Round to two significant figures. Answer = -0.54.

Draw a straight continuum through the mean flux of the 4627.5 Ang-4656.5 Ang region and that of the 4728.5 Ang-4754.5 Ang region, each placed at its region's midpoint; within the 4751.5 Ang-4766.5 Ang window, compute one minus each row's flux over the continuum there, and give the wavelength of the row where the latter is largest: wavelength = 4766.0 Ang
